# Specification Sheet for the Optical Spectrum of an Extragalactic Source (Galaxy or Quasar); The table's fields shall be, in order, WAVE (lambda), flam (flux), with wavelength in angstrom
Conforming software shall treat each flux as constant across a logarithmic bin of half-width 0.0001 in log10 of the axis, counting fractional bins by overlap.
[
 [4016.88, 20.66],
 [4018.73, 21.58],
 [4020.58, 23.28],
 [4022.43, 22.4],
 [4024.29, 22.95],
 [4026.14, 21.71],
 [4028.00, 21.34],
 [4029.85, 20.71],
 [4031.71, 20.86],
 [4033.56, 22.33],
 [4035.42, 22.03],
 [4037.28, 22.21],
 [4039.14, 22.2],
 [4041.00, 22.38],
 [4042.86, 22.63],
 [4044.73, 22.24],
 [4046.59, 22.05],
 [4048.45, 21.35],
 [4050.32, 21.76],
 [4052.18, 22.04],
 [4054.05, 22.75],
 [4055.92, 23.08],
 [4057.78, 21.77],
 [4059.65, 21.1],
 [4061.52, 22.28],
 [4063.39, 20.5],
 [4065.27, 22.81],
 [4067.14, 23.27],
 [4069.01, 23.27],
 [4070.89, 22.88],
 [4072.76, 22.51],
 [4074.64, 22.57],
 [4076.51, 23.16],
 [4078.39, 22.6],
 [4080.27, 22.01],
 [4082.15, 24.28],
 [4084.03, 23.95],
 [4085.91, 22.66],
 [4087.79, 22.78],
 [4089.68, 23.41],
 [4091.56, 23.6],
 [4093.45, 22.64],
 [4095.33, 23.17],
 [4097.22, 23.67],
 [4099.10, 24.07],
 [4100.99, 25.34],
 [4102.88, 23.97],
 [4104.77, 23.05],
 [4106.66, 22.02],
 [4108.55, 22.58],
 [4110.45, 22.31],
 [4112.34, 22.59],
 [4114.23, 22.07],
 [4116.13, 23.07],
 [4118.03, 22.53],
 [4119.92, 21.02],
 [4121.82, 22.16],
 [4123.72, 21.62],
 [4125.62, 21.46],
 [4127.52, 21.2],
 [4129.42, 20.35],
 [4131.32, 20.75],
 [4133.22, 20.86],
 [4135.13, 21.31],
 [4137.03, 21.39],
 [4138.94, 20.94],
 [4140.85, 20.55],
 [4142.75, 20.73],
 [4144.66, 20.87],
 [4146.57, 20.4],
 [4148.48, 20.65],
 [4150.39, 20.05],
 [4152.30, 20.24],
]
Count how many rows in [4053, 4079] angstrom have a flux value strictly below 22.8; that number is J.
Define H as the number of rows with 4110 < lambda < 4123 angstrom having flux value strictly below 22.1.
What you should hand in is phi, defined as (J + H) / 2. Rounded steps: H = 2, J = 8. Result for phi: 5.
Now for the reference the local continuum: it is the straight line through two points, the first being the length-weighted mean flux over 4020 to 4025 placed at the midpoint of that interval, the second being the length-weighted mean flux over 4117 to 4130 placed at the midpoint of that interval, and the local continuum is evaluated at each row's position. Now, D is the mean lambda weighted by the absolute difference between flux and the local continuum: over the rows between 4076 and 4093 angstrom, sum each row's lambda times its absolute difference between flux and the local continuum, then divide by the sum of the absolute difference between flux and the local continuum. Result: 4085.0 angstrom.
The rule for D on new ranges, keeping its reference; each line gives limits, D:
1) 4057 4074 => 4064.9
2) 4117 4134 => 4125.6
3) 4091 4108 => 4099.1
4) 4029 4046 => 4033.5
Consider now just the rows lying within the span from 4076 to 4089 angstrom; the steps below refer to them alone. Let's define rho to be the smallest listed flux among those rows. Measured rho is 22.01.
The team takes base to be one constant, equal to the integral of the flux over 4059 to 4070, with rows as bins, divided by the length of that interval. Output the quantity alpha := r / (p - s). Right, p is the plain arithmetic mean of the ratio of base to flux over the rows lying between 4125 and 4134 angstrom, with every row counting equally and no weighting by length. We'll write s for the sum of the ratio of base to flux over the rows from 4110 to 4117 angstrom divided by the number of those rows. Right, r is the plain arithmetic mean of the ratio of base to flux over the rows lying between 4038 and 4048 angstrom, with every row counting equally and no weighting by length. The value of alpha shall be 13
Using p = 1.06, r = 1.00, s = 0.99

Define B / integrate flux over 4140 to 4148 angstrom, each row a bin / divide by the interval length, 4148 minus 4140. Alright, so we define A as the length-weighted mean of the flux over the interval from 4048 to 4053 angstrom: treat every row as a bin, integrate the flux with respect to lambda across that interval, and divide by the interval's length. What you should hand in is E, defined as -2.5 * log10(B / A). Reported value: 0.056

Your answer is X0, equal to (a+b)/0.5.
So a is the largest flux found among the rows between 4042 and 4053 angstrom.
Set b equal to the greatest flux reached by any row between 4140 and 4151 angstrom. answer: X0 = 87.0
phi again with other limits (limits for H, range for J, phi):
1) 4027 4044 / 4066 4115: 8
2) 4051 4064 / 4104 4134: 9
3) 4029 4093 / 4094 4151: 17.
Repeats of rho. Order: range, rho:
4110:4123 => 21.02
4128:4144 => 20.35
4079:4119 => 22.01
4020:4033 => 20.71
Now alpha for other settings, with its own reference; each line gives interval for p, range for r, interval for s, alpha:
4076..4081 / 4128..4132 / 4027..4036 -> -21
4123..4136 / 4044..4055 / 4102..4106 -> 9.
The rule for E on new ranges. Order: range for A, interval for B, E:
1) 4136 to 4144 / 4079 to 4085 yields -0.120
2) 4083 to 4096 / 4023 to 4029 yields 0.057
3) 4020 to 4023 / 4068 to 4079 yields 0.000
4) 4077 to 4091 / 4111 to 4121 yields 0.040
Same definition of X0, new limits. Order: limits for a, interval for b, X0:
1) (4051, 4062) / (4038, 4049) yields 91.4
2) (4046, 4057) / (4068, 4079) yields 92.7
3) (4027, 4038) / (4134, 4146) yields 87.4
